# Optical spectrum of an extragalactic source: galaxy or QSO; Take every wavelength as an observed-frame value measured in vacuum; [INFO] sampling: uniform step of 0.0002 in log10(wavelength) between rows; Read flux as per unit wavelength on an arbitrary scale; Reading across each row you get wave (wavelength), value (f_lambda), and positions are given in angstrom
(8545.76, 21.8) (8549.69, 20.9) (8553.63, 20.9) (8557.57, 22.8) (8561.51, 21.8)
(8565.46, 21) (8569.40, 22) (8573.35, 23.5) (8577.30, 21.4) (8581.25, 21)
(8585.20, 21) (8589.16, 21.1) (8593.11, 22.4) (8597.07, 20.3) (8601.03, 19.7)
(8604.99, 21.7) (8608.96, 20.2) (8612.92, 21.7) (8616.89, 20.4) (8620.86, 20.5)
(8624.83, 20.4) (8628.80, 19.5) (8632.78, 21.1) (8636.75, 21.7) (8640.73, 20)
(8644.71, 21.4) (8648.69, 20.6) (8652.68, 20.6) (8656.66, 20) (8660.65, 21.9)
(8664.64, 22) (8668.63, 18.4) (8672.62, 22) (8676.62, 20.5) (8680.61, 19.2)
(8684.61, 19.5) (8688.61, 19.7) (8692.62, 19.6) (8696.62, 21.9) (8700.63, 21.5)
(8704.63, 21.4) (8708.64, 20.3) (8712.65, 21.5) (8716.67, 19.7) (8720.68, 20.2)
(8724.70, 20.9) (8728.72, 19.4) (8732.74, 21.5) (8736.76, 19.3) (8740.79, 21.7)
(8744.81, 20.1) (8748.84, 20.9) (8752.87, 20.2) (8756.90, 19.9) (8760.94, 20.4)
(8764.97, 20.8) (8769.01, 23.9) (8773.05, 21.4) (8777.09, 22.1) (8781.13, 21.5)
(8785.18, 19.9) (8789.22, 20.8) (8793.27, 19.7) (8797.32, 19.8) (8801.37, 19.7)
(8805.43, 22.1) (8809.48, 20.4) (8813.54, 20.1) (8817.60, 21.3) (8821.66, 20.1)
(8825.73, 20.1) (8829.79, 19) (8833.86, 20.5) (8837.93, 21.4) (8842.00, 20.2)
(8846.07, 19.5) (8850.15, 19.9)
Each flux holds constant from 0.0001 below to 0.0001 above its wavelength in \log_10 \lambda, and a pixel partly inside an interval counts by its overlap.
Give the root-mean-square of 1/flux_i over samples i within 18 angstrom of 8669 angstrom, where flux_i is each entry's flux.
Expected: 0.0492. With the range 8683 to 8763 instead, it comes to 0.0489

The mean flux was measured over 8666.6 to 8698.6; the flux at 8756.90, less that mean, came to -0.20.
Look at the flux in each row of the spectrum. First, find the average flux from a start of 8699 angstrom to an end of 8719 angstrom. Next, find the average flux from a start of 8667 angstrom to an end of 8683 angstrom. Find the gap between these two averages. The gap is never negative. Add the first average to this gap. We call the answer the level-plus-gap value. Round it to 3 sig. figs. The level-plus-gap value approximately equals 21.7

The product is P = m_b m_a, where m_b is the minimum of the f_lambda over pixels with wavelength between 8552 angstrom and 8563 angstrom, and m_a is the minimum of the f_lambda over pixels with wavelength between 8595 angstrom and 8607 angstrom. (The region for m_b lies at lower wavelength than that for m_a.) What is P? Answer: 412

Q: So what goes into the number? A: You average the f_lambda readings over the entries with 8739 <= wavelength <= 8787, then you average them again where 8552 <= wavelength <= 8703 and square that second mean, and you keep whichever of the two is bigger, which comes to 438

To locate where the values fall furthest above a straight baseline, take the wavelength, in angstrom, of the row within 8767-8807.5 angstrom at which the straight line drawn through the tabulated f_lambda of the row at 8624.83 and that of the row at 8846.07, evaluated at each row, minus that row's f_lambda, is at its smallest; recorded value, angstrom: 8769.01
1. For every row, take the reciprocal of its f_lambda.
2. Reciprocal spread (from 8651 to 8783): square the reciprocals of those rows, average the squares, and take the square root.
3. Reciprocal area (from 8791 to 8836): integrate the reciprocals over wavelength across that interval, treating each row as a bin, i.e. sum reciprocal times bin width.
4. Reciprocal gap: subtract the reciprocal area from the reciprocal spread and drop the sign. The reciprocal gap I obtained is 2.2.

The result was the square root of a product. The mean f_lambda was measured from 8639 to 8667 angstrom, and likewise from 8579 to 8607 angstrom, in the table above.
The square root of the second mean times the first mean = 21.0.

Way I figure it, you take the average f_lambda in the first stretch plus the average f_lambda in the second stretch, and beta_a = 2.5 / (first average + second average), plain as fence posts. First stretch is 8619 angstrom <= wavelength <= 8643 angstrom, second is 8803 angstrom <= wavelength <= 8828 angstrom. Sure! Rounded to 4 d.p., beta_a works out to 0.0607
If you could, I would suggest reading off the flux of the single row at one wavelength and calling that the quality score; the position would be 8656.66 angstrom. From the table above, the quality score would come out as 20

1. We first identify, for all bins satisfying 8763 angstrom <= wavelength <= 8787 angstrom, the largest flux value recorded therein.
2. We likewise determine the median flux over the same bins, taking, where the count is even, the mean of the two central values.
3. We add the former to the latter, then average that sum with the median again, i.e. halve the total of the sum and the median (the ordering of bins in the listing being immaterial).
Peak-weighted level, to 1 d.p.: 33.4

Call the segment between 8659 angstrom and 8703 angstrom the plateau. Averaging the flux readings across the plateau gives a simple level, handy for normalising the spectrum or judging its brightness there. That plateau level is 20.56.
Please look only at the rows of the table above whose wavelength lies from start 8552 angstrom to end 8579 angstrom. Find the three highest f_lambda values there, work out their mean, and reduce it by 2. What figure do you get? 20.8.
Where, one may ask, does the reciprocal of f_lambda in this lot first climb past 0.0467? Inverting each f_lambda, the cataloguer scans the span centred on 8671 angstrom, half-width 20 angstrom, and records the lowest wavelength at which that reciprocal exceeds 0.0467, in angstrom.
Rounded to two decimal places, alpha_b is 8652.68 angstrom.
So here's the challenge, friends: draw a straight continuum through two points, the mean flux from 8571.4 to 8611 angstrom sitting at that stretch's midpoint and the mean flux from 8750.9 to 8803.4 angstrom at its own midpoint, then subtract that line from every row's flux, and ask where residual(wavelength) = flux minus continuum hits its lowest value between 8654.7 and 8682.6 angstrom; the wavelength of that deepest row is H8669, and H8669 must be 8668.63 angstrom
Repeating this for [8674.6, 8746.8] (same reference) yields 8680.61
